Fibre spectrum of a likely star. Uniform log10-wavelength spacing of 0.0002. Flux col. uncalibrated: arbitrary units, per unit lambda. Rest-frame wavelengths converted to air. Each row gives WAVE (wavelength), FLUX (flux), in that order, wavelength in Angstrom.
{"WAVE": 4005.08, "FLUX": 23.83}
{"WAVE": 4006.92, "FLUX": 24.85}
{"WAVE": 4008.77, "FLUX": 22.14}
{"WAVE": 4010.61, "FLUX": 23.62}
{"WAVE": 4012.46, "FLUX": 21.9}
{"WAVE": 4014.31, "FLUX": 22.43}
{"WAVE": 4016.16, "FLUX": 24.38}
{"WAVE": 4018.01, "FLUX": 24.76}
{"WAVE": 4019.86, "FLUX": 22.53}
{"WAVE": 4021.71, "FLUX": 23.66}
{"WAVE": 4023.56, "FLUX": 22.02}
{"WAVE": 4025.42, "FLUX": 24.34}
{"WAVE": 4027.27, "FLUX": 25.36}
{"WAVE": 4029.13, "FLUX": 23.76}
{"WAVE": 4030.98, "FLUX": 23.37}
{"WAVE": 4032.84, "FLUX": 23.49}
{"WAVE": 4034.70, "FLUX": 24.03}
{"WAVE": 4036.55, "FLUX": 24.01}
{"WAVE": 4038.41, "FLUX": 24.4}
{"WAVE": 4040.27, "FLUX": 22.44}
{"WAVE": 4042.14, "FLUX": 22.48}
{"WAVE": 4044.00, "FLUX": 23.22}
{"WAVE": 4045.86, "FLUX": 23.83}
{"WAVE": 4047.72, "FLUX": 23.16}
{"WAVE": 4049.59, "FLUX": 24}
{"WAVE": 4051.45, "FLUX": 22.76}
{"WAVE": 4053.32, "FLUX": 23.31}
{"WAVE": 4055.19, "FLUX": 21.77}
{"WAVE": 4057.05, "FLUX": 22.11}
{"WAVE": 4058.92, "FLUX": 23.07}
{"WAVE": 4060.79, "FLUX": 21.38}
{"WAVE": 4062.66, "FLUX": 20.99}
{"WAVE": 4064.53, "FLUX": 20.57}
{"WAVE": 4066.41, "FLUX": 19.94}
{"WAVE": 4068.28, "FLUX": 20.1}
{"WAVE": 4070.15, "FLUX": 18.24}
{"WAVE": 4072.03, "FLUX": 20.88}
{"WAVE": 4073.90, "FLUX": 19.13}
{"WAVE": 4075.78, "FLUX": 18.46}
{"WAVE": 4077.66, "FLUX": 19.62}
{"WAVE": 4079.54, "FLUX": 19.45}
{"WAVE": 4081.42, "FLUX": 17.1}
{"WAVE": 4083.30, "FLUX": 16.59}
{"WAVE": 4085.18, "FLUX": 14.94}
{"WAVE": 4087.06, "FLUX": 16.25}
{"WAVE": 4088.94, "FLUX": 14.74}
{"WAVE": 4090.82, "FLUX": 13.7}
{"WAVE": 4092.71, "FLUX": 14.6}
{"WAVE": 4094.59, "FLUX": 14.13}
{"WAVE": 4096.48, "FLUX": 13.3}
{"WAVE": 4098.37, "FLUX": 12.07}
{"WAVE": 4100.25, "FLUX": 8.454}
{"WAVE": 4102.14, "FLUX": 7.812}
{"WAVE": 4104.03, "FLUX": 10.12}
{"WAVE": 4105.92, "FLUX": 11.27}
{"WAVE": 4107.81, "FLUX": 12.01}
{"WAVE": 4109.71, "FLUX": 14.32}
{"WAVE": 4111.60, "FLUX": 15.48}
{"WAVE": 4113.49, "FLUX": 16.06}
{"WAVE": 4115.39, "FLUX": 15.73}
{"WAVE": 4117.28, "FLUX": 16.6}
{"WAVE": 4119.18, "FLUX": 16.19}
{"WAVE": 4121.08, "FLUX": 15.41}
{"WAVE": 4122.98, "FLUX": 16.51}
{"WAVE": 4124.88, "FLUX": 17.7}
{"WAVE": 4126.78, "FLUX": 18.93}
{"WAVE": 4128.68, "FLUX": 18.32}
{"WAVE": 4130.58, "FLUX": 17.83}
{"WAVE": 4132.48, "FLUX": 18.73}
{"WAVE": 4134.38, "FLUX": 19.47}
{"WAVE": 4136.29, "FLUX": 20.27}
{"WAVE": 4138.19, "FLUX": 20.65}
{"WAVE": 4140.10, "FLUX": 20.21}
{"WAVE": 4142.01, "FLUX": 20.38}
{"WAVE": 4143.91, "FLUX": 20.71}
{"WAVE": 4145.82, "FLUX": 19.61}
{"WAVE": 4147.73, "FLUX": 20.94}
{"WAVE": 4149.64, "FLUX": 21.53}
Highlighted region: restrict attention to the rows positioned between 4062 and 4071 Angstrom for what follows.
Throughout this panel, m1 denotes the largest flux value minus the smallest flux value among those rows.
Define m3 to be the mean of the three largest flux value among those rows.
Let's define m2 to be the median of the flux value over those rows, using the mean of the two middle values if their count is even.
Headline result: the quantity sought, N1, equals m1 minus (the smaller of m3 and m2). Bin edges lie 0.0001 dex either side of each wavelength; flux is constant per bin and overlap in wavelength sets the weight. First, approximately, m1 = 3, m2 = 20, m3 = 20.6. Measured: -17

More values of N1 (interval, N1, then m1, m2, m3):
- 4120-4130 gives -14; 4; 18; 18.3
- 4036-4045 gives -21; 2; 23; 23.9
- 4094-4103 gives -6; 6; 12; 13.2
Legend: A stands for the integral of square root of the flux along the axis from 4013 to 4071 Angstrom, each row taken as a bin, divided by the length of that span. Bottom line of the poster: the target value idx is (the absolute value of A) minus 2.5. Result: 2.3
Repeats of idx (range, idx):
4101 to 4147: 1.6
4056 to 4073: 2.1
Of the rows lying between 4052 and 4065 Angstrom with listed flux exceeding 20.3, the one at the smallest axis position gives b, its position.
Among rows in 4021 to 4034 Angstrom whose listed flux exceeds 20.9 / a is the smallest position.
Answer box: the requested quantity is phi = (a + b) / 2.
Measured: 4037.5 Angstrom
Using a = 4021.71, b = 4053.32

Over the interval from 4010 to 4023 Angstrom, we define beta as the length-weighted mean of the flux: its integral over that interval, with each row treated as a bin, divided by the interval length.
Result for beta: 23.3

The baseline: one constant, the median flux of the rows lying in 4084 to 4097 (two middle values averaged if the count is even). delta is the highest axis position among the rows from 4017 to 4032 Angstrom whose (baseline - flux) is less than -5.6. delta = 4030.98 Angstrom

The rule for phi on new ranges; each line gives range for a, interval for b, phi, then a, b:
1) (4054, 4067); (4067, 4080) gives 4063.6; 4055.19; 4072.03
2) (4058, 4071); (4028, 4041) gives 4044.0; 4058.92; 4029.13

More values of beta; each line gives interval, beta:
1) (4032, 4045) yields 23.4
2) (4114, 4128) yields 16.7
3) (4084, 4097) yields 14.6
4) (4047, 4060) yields 22.9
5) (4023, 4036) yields 23.8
